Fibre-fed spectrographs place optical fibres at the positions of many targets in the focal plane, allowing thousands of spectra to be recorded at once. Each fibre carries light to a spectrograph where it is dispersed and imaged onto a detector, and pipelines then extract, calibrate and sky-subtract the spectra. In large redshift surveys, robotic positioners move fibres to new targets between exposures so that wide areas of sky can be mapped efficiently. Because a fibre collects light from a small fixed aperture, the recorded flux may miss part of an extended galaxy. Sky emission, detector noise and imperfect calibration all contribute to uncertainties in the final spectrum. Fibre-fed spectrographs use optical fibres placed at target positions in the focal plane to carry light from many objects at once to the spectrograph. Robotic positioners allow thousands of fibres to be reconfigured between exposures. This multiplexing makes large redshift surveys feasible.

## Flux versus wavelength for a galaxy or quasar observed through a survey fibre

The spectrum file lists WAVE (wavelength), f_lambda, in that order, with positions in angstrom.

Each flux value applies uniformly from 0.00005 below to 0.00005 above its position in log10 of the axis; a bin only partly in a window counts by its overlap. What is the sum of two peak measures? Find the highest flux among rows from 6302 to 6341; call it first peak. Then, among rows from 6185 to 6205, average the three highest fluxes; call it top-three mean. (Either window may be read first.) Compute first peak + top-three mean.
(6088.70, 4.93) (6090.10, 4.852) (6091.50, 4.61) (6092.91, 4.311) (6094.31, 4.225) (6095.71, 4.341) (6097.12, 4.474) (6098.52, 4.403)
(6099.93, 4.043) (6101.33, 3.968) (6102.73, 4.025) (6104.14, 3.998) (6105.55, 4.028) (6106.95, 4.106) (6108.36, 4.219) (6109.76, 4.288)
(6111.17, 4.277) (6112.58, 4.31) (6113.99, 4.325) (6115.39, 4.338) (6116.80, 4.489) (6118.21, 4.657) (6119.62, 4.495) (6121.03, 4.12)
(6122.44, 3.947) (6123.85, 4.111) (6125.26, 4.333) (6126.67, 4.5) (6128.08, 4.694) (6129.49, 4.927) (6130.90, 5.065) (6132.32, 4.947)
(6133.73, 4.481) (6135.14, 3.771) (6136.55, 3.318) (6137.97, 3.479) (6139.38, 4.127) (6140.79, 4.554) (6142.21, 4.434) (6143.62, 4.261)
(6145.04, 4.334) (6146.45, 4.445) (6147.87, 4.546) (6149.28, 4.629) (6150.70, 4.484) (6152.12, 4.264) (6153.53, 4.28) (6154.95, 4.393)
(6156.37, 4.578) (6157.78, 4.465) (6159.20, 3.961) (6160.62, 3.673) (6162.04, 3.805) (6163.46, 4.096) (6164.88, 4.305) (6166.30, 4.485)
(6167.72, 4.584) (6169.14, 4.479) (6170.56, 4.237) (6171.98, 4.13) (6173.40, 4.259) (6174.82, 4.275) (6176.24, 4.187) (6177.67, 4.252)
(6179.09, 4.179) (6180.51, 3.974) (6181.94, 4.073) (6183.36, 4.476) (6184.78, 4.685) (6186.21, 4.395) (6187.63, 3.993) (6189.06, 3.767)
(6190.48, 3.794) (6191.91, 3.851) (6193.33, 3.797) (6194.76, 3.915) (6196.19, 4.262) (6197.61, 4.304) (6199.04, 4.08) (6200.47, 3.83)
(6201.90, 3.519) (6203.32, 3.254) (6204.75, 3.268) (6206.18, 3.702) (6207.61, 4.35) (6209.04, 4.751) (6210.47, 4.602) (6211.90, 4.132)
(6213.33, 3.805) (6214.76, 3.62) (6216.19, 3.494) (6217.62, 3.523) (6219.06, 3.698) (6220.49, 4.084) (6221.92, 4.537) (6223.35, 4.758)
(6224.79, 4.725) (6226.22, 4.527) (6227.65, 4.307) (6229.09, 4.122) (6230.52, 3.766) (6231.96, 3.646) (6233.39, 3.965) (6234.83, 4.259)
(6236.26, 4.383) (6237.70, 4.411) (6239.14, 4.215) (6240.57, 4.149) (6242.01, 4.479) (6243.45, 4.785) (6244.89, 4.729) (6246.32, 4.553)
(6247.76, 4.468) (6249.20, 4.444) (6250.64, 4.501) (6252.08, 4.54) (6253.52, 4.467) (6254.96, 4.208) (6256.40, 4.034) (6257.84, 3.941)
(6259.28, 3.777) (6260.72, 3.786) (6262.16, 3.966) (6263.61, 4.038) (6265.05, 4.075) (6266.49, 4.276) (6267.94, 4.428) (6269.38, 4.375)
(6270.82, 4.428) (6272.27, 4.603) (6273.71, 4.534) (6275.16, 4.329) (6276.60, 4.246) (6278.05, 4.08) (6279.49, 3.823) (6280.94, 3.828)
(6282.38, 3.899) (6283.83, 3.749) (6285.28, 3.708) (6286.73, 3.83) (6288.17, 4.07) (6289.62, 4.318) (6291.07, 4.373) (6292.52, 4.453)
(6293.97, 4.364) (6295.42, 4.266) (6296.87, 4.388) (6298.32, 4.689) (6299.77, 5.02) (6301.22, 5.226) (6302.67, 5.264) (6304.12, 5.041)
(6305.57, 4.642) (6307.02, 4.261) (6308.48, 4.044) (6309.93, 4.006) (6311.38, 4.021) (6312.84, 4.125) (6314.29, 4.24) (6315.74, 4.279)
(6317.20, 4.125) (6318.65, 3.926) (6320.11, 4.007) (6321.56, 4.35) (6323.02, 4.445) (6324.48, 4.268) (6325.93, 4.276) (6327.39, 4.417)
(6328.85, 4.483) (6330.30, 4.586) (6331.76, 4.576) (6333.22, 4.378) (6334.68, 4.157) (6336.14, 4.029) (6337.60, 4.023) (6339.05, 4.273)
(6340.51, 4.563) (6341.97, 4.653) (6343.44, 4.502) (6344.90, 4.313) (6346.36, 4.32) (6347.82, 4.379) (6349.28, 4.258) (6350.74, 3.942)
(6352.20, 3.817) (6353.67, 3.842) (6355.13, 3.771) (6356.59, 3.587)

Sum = 9.6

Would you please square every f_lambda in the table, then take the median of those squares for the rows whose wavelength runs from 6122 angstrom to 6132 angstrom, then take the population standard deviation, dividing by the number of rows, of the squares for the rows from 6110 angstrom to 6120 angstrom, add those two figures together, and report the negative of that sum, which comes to -21.4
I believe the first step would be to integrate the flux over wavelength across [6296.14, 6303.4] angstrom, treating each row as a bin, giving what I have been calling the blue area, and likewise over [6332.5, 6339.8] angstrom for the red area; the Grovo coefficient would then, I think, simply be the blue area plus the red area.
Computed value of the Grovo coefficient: 66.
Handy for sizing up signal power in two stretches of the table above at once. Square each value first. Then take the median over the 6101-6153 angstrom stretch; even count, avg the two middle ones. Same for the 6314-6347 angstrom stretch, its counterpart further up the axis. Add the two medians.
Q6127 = 37.3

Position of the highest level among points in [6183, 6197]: 6184.78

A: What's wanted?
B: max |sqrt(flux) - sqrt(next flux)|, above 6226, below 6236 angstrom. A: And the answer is 0.090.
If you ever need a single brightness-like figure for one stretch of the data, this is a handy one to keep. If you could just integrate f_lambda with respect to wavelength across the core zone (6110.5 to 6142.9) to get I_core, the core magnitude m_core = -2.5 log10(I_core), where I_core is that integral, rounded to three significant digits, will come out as -5.37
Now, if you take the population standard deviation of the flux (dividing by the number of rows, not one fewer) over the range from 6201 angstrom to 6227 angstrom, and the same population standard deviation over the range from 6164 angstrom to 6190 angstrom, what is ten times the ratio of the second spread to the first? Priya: 4.3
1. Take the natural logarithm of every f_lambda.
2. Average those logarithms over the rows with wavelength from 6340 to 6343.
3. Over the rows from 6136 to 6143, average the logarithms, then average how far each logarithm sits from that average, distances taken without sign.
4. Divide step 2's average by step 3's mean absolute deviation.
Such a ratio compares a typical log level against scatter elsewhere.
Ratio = 13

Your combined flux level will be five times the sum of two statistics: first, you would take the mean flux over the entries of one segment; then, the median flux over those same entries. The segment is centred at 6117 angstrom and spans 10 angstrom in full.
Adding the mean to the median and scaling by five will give 43.6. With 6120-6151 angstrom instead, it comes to 43.9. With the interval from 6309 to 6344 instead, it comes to 42.8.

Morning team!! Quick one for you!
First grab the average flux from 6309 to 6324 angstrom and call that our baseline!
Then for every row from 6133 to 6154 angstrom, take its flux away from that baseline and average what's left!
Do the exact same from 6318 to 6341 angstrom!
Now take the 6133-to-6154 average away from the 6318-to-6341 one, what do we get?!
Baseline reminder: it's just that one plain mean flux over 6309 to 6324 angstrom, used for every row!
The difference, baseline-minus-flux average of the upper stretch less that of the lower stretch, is -0.07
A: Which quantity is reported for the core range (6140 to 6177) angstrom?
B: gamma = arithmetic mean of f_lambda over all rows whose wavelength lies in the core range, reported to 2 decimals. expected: 4.31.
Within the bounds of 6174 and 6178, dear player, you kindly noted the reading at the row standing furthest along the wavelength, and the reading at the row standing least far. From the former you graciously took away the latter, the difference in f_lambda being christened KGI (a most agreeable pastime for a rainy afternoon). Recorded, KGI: 0.0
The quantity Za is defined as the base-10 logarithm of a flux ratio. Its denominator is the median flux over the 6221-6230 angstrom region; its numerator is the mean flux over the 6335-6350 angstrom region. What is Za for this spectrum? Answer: -0.020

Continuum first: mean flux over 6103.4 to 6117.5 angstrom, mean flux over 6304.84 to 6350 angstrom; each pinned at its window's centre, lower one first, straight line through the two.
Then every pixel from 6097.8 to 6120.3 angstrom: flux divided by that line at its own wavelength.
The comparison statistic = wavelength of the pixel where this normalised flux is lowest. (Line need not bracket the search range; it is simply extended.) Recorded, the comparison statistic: 6101.33 angstrom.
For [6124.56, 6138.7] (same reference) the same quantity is 6136.55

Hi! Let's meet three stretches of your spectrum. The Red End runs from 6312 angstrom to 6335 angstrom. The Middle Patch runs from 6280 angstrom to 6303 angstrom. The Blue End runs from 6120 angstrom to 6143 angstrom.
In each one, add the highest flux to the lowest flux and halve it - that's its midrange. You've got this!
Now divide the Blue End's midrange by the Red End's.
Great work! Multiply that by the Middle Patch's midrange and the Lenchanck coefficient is 4.42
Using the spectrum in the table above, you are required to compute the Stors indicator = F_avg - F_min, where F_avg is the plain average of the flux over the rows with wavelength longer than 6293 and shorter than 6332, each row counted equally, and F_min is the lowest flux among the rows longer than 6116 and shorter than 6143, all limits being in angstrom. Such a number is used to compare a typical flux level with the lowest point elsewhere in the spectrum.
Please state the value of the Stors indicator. 1.10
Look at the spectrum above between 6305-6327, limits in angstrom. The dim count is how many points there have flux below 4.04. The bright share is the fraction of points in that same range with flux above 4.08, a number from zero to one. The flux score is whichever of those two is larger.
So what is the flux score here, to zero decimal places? 4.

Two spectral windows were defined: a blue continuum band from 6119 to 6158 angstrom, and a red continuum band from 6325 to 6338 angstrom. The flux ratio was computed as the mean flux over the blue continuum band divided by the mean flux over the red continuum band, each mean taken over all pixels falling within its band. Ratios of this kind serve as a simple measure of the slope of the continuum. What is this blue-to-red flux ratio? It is 1.01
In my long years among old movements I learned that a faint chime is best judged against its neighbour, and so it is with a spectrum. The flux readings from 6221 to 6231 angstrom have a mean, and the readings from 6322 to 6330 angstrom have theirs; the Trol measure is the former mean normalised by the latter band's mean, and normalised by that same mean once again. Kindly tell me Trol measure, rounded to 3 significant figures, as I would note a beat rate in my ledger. 0.229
